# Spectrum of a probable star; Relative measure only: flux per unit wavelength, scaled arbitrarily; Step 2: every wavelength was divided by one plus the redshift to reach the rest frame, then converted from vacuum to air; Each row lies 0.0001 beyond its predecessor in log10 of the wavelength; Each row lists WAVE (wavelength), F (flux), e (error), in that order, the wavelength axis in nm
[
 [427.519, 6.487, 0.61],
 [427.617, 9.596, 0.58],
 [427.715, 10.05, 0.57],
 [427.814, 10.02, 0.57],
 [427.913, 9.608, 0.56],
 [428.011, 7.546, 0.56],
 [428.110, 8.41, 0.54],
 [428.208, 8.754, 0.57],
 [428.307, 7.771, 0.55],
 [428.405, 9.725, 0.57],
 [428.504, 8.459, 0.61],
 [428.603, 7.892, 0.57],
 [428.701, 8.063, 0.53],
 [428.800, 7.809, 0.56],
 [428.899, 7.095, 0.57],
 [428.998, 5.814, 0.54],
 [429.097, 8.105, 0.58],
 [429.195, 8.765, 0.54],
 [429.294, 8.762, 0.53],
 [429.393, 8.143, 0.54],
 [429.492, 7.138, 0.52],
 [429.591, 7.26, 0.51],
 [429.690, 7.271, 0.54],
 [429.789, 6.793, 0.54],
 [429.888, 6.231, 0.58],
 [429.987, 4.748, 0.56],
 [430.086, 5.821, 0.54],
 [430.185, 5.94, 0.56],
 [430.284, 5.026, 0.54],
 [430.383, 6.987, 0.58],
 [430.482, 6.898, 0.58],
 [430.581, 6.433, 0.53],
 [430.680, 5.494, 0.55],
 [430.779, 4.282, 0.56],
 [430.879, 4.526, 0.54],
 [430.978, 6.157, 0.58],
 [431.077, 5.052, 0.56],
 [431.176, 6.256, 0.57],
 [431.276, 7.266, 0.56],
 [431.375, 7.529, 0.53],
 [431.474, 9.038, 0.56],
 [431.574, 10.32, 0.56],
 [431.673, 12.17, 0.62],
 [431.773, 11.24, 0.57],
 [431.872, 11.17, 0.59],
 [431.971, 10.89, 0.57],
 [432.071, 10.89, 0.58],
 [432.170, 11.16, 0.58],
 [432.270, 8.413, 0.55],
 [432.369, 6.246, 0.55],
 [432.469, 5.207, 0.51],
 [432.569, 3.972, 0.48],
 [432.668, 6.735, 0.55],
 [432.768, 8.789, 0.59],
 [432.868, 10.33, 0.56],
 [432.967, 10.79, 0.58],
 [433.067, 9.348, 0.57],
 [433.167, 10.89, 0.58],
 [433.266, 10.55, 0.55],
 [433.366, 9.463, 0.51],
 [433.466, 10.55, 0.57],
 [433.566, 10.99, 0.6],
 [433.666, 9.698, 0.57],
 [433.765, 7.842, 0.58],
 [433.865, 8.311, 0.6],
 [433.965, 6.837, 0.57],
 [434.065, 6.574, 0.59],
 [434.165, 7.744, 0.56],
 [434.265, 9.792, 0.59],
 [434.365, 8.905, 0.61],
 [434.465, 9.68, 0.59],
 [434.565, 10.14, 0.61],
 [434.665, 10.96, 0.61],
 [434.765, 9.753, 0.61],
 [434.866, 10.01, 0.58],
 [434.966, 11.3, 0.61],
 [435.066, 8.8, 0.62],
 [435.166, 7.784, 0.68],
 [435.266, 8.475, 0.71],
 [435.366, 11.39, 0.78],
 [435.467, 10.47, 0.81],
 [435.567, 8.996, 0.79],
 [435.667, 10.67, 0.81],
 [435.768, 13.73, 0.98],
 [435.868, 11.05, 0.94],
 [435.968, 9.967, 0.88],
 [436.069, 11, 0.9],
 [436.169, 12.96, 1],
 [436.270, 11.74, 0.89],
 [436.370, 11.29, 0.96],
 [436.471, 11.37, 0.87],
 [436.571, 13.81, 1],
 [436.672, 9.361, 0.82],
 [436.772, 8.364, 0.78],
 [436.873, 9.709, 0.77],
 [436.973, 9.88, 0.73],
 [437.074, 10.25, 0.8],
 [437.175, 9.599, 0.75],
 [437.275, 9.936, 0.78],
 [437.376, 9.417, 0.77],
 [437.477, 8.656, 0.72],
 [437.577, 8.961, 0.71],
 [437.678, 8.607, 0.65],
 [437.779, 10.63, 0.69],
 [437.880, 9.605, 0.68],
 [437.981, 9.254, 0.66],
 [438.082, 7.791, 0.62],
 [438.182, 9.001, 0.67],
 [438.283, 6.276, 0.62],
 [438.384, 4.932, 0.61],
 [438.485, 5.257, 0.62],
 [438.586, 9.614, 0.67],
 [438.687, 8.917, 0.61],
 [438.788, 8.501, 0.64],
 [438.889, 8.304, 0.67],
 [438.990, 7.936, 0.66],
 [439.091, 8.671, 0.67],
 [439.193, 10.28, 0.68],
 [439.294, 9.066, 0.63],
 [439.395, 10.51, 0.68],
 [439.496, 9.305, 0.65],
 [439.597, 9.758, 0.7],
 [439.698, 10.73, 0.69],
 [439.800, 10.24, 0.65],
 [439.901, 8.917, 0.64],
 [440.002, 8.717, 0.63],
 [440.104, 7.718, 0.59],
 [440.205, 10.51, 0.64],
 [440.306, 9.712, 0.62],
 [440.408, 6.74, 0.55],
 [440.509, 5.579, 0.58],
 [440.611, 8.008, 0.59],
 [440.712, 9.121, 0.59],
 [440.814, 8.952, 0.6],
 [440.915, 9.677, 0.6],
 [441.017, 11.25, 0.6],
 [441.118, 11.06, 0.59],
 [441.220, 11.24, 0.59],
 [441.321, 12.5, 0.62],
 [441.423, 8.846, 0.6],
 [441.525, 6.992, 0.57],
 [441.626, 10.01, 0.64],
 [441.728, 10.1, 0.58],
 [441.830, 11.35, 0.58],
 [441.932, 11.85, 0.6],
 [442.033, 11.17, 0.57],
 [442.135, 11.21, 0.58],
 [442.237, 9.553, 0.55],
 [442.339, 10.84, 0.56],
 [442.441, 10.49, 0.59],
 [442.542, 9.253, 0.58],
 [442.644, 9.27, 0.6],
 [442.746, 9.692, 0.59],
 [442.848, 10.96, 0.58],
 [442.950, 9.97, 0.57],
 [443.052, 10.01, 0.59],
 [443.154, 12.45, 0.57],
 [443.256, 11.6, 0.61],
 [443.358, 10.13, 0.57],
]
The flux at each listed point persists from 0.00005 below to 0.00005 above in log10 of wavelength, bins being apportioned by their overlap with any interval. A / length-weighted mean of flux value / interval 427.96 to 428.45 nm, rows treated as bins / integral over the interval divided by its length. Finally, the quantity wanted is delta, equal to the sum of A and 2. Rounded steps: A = 8.5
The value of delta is 10.5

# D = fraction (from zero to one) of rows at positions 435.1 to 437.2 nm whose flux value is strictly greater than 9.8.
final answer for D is 0.7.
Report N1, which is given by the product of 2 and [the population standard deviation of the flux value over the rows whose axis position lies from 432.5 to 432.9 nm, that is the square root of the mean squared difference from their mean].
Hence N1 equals 4.8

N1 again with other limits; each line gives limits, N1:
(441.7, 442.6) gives 1.6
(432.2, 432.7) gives 3.0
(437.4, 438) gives 1.4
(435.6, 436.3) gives 2.5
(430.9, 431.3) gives 1.6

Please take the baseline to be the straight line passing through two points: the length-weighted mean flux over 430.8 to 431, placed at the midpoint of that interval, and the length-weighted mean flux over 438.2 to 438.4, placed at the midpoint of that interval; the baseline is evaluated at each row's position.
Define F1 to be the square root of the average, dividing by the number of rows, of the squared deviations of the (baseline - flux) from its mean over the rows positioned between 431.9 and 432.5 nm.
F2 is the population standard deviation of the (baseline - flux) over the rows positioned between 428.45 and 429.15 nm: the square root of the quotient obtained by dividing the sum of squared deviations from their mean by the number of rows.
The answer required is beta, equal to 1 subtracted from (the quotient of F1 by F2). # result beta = 1.8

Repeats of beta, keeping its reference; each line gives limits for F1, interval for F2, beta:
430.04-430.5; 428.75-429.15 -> -0.2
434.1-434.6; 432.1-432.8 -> -0.6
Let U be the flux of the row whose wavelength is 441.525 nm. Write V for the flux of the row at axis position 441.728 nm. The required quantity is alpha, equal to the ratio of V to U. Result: 1.44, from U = 6.992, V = 10.1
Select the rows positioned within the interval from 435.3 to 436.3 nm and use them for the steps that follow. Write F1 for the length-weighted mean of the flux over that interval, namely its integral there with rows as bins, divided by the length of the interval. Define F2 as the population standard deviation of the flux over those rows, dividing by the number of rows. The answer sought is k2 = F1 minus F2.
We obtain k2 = 9.8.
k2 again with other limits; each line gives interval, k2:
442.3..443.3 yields 9.5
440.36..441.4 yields 7.3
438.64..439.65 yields 8.3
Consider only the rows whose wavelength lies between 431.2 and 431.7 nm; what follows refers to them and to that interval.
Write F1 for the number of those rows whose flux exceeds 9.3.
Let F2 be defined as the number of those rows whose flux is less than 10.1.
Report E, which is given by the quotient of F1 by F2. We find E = 0.7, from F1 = 2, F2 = 3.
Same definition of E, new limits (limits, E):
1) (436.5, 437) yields 1.0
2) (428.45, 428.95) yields 0.0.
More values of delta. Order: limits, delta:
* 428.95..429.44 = 9.9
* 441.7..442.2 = 13.1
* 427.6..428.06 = 11.3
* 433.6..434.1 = 10.0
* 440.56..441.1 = 11.5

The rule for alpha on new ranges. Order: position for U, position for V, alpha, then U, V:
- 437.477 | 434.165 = 0.89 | 8.656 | 7.744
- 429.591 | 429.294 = 1.21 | 7.26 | 8.762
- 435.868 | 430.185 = 0.54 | 11.05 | 5.94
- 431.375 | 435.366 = 1.51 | 7.529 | 11.39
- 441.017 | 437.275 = 0.88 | 11.25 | 9.936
